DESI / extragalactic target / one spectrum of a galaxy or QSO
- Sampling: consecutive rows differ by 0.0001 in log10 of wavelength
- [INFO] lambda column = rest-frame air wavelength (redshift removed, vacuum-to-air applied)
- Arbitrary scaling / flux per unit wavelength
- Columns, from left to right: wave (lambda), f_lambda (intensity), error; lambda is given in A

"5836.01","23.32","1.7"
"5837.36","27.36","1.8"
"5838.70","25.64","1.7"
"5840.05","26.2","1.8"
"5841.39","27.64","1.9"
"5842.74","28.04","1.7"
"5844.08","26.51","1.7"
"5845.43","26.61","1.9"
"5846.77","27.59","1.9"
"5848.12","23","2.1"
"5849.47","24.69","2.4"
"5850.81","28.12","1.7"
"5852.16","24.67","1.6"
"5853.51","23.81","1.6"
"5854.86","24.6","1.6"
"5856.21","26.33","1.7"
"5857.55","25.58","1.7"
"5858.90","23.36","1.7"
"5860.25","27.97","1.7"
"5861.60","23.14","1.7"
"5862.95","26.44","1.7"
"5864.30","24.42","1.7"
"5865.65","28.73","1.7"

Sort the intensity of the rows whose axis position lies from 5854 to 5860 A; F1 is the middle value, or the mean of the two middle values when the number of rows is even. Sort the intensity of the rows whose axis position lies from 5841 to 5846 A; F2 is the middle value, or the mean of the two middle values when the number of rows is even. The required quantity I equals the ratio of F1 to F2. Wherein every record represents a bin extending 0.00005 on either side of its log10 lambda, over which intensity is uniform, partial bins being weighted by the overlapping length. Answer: 0.92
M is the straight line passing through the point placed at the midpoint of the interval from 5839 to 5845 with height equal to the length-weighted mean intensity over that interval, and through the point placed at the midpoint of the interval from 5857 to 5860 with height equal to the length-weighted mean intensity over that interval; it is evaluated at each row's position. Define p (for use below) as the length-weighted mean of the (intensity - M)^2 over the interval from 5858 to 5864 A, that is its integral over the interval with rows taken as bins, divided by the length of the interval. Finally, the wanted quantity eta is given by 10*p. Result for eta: 44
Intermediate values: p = 4.4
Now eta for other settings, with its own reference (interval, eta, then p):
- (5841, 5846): 5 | 0.5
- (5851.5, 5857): 14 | 1.4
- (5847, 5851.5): 53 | 5.3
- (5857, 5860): 27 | 2.7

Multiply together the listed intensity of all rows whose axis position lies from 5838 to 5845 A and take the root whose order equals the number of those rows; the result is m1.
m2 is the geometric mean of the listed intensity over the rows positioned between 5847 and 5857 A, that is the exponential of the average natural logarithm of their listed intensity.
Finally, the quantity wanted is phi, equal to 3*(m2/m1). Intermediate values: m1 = 26.8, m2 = 25.0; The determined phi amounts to 2.80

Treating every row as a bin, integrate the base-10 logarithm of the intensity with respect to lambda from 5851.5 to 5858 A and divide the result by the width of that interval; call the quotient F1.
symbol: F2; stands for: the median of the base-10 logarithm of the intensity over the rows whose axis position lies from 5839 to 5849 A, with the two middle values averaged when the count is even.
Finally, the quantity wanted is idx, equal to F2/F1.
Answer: 1.02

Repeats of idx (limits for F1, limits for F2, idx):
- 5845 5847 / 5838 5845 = 0.99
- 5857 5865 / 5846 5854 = 1.00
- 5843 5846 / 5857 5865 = 0.98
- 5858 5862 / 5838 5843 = 1.02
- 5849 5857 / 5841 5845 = 1.03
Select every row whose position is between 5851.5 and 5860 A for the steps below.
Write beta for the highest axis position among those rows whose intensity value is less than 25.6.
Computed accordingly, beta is 5858.90 A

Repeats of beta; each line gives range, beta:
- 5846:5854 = 5853.51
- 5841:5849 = 5848.12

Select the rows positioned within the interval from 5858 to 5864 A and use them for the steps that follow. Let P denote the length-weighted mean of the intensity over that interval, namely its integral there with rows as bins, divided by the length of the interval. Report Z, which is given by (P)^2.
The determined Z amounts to 634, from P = 25.2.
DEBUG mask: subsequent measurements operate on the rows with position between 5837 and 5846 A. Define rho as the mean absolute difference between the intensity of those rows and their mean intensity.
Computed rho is 0.71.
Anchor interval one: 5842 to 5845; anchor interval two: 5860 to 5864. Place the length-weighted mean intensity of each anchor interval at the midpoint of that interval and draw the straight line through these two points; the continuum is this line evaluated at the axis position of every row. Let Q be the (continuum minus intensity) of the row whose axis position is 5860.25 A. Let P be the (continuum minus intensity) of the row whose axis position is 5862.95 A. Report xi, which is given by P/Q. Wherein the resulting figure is 0.4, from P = -1.0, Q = -2.3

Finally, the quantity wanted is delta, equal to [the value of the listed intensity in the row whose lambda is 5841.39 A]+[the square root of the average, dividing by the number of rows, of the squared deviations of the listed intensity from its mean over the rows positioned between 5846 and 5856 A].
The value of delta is 29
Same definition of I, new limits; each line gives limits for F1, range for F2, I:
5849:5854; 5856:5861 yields 0.95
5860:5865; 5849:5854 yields 1.03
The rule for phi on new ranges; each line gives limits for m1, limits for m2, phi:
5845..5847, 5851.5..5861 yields 2.78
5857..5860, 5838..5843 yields 3.30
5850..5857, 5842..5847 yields 3.20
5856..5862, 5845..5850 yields 3.02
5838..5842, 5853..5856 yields 2.74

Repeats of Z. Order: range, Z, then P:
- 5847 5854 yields 627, 25.0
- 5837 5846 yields 721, 26.8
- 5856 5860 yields 640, 25.3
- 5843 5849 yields 678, 26.0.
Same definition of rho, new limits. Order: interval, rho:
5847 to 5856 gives 1.10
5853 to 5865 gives 1.34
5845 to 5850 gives 1.63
